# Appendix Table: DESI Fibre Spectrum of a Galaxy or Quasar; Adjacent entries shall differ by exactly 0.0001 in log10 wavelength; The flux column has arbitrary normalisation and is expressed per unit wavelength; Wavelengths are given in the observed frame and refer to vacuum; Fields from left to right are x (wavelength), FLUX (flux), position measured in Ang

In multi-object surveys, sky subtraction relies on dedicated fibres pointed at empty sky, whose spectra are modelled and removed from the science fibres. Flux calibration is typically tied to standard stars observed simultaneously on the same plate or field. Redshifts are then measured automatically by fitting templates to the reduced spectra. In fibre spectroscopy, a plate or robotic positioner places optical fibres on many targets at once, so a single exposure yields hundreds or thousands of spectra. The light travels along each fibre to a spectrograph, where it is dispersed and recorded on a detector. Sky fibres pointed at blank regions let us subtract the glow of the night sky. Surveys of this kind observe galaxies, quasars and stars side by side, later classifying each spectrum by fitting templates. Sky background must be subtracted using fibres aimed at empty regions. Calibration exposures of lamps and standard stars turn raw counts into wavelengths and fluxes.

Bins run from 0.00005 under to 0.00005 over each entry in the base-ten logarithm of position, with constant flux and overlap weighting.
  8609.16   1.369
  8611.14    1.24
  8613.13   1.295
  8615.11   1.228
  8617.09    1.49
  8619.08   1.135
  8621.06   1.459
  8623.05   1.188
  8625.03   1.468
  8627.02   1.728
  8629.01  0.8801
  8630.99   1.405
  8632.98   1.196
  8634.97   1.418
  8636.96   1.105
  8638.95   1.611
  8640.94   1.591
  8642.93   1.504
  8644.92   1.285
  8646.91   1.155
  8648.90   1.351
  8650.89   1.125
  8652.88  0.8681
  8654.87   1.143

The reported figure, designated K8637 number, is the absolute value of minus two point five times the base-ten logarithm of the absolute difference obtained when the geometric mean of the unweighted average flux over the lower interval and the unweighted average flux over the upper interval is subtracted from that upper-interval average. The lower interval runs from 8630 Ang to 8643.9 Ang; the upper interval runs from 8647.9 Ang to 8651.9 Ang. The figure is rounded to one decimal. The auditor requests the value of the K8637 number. 2.7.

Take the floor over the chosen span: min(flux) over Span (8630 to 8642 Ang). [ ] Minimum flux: 1.105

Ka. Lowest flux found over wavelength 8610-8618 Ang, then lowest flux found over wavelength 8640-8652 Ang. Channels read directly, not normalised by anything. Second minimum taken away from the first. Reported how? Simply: 0.10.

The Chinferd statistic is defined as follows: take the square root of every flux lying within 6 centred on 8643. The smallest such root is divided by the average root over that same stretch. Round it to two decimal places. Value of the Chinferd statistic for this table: 0.94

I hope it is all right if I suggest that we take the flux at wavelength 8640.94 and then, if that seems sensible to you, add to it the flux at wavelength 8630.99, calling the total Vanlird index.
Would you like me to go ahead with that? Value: 3.00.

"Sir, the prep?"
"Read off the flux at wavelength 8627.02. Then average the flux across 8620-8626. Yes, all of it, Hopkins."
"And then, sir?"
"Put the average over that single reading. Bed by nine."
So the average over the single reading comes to 0.79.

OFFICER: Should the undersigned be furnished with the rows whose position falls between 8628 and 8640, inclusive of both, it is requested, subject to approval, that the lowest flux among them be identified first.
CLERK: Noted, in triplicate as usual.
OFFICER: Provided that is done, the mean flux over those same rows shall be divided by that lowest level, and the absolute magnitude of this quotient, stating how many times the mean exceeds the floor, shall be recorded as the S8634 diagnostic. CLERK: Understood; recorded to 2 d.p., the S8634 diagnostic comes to 1.44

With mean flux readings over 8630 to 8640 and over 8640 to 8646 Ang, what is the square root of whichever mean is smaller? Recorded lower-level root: 1.16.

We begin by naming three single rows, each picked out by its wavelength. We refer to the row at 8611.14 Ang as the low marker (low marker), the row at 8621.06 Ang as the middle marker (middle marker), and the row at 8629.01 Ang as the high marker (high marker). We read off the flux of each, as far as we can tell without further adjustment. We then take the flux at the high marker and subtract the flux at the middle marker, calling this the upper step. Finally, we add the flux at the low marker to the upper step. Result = 0.66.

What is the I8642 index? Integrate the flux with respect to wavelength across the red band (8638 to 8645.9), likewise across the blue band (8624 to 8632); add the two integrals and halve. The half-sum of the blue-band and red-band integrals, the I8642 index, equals 11.4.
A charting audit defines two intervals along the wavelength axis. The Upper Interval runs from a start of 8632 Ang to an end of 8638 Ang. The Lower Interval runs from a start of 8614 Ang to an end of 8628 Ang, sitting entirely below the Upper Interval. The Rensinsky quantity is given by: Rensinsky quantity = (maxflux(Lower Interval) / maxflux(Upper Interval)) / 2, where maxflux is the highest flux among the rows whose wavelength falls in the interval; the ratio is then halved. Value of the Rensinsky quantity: 0.61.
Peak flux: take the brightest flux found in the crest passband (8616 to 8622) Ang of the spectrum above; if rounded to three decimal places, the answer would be 1.490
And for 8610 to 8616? 1.295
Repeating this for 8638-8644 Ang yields 1.611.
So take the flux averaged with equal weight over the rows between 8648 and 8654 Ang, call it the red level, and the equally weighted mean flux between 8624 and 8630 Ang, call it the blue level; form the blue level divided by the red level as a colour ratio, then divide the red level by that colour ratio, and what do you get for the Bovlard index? 0.91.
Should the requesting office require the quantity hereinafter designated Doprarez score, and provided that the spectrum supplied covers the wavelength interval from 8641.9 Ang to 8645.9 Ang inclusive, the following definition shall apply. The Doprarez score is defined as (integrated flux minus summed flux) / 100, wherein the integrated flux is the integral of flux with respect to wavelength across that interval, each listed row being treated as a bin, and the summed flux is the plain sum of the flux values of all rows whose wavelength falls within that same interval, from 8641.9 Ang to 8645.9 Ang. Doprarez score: 0.028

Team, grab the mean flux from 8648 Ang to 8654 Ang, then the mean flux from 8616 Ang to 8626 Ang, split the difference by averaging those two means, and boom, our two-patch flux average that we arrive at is 1.23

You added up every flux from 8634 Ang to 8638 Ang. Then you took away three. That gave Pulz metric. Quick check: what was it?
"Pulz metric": -0.48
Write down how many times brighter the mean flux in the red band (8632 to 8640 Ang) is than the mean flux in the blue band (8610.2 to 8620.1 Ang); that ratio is 1.04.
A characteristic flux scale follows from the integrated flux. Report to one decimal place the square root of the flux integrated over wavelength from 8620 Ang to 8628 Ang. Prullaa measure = 3.4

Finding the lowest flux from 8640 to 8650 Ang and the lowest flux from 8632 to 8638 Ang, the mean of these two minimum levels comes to 1.13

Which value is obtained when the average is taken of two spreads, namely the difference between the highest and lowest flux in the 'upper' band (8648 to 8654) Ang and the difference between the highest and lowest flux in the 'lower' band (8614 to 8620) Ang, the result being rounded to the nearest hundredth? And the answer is 0.42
